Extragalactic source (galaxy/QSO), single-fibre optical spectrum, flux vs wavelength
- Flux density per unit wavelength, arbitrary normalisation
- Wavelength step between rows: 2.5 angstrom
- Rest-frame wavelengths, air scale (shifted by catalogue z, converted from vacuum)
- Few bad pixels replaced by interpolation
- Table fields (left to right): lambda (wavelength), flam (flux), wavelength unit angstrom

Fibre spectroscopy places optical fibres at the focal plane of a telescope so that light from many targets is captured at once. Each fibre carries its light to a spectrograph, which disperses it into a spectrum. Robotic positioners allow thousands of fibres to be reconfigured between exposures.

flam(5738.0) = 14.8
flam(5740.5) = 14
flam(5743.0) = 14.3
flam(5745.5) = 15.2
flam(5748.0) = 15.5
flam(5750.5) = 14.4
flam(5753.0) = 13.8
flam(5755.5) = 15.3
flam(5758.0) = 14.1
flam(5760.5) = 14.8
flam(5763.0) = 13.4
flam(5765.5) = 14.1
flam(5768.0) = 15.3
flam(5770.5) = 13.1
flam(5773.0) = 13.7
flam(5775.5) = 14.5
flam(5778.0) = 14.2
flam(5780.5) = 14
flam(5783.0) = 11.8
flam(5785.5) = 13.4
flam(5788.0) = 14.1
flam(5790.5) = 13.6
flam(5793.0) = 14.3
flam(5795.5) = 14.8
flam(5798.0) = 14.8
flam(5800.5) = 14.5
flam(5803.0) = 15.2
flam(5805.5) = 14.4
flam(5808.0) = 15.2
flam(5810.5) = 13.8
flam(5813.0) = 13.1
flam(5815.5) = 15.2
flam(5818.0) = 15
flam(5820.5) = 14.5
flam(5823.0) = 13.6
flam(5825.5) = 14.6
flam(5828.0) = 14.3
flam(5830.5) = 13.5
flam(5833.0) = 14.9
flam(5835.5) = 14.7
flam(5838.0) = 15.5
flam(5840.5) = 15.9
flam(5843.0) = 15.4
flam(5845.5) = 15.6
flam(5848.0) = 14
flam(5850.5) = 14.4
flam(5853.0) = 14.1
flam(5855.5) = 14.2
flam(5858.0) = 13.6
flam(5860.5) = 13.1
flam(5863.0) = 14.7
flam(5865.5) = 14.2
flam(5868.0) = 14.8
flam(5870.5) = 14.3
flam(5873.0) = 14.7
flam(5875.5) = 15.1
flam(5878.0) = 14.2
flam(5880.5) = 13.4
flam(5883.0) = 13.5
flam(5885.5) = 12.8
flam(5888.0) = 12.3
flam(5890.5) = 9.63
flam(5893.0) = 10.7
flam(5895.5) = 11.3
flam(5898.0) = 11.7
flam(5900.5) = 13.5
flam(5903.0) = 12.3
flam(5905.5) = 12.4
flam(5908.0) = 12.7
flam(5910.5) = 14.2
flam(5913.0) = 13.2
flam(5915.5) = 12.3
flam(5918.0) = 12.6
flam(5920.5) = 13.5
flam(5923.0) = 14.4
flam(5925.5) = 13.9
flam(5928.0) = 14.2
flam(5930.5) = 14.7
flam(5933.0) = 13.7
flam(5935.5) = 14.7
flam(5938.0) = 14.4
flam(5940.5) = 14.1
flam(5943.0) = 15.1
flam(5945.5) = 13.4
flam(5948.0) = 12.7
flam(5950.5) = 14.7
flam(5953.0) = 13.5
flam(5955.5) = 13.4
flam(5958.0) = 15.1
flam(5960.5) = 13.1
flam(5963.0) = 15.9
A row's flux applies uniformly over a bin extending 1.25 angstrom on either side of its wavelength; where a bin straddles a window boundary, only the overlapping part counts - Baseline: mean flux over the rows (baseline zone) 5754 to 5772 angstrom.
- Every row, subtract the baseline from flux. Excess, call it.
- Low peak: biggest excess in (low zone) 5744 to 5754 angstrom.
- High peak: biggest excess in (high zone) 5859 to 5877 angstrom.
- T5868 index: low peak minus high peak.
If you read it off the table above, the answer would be 0.40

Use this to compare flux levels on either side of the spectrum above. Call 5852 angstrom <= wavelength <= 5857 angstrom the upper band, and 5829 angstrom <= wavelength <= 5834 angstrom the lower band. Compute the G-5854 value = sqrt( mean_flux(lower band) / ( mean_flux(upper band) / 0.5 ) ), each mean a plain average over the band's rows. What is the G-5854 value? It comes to 0.708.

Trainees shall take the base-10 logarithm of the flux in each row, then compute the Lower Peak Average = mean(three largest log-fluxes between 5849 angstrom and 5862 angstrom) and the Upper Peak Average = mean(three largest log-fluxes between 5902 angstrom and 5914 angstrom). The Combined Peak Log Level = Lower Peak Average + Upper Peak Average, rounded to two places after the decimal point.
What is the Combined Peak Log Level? 2.28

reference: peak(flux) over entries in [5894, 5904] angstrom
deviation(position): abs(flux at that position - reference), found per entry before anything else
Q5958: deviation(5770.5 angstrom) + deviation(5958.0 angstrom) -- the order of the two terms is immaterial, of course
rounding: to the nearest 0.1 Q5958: 2.0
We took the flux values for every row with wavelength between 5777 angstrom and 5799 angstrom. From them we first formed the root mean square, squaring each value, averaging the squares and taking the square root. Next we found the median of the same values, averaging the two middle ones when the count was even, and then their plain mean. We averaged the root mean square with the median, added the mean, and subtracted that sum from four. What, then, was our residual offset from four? -23.9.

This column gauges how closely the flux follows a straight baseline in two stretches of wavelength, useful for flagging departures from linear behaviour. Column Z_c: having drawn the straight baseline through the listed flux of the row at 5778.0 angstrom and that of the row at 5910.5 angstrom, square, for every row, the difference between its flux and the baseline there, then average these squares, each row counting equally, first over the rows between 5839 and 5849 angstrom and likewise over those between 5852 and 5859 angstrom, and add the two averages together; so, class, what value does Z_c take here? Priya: 1.7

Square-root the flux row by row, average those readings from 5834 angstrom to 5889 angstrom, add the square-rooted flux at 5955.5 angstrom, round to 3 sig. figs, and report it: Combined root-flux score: 7.44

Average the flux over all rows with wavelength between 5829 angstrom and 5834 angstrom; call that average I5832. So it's 14.2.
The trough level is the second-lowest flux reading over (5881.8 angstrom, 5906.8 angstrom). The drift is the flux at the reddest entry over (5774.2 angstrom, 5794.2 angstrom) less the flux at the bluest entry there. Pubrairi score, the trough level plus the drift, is 10.5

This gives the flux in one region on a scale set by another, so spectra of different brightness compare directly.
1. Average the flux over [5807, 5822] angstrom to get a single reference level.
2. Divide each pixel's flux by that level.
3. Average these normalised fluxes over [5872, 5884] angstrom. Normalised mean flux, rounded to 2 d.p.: 0.98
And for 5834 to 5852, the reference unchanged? 1.04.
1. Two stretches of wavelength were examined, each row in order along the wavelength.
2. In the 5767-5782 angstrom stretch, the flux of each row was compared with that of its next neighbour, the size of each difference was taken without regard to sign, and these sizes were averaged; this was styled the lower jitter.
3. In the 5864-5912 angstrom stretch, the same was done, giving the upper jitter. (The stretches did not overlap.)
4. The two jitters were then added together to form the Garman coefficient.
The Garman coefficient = 1.63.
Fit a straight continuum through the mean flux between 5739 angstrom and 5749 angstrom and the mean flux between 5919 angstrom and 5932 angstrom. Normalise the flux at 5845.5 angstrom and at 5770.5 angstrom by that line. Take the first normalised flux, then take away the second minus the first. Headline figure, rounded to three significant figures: 1.27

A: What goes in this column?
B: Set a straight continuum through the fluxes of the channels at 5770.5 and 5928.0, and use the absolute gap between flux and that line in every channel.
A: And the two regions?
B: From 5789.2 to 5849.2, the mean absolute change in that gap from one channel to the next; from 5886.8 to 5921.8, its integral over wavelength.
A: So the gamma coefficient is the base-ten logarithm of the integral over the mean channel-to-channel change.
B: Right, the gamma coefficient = 2.0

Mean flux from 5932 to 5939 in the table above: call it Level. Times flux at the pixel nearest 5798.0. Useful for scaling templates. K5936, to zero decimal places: 211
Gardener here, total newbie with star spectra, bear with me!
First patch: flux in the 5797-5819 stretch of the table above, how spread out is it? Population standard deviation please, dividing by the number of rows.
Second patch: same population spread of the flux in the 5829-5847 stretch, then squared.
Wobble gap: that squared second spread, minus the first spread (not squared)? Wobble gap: -0.13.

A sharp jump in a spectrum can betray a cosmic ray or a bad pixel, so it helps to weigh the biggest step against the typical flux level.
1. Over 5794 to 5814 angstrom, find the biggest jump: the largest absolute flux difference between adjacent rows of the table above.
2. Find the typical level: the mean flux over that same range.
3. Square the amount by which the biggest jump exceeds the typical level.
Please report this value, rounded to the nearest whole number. 171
